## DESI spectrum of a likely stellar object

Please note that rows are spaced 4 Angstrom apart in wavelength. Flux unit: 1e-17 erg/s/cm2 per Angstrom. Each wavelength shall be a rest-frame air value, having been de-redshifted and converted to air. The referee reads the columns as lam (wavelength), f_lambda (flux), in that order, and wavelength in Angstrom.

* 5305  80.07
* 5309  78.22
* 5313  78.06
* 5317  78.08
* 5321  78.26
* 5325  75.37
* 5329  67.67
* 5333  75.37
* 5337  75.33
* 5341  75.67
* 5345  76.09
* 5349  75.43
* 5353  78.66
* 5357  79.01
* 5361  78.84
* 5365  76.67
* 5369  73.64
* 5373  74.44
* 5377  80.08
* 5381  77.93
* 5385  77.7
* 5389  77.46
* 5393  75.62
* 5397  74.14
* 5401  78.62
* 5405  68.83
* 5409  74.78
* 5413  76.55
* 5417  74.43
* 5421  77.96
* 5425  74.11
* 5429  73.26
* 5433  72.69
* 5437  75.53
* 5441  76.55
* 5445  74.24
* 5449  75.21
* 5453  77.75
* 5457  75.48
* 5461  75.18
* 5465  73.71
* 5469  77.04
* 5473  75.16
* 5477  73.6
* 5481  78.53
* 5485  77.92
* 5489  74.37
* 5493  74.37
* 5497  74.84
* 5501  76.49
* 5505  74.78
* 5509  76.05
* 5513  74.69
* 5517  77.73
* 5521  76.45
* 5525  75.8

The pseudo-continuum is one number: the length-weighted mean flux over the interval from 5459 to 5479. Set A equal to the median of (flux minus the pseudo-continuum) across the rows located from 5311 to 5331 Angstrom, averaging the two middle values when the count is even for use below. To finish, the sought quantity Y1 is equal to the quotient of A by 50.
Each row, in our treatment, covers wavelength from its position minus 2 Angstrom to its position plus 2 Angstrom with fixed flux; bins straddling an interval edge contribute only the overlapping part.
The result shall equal 0.06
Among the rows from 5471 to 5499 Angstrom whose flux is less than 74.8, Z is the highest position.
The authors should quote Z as 5493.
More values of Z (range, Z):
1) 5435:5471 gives 5465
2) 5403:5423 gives 5417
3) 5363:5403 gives 5397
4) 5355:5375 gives 5373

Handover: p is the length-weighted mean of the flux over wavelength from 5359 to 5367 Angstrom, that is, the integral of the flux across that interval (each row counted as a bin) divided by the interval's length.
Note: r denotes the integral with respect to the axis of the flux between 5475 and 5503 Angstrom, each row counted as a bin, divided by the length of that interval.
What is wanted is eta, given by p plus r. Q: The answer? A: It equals 153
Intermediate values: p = 77.8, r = 75.7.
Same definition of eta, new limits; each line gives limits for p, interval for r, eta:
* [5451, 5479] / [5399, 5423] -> 151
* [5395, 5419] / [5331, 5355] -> 151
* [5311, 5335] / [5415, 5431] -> 150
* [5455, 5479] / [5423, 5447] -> 149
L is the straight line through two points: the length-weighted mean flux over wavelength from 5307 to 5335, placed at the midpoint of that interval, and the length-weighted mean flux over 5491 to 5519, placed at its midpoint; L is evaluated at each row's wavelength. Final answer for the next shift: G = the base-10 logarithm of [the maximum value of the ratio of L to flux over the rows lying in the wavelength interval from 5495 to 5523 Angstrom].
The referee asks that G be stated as 0.005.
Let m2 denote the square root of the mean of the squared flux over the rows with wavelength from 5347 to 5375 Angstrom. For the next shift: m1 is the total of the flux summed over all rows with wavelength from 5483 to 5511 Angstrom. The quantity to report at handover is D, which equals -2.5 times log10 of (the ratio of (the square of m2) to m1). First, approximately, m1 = 529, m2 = 76.7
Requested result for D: -2.62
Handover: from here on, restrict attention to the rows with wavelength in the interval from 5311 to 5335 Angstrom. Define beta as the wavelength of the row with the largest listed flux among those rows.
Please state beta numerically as 5321 Angstrom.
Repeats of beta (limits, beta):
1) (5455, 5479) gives 5469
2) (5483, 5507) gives 5485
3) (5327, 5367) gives 5357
